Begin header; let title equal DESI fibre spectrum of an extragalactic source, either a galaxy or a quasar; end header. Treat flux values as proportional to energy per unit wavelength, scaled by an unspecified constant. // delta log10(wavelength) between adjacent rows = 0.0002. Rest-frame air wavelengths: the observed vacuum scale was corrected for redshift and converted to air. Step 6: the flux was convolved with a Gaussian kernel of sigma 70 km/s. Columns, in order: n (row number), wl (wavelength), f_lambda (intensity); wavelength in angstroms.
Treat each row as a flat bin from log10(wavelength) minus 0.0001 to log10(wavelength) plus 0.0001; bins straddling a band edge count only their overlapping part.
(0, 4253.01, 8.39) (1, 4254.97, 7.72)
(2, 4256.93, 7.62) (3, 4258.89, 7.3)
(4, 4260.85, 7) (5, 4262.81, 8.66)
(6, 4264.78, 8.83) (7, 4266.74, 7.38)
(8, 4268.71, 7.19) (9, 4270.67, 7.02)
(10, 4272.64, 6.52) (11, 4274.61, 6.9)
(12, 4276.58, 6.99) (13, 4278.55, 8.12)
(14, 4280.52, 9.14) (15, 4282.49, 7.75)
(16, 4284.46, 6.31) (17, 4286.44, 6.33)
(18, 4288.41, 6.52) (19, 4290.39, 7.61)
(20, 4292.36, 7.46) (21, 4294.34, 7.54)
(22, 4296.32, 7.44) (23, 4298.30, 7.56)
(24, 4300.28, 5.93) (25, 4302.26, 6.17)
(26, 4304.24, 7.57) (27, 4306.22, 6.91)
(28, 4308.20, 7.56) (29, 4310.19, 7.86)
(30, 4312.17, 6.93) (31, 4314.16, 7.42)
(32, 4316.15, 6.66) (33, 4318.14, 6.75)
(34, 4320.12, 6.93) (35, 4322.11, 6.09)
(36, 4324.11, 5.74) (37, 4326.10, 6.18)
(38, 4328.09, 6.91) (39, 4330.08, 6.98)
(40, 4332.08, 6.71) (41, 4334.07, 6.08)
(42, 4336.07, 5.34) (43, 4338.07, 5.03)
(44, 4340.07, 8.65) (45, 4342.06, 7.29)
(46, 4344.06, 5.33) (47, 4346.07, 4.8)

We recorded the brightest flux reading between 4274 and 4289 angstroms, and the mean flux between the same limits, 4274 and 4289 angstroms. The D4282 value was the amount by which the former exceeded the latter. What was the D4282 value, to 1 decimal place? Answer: 1.9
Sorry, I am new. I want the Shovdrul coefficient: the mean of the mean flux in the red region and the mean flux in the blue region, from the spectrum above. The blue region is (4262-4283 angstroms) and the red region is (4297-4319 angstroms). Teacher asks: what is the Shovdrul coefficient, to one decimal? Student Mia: 7.4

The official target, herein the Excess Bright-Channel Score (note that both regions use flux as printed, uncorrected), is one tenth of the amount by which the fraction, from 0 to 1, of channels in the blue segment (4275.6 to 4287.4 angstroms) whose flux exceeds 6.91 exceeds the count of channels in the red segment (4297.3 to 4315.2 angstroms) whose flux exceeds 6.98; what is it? -0.43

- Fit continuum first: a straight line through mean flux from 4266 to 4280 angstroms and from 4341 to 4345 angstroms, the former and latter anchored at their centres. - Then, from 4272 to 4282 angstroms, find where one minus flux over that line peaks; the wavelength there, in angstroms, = 4272.64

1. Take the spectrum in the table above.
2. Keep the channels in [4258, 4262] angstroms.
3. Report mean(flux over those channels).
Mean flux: 7.2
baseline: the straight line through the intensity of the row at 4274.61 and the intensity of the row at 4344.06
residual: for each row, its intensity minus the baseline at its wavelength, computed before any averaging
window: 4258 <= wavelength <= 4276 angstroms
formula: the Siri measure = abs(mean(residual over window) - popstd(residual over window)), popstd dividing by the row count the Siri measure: 0.36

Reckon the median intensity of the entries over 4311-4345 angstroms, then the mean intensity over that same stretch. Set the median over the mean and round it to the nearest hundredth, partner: 1.03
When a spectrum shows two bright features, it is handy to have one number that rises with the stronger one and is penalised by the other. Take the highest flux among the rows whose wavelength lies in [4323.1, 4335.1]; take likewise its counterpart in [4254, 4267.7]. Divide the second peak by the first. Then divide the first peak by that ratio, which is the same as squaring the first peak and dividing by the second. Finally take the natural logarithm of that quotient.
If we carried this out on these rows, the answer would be 1.71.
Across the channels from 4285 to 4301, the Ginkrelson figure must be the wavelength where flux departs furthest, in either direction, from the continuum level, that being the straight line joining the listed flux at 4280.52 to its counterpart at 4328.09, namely 4286.44 angstroms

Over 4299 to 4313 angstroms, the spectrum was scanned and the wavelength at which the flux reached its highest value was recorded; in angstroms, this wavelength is 4310.19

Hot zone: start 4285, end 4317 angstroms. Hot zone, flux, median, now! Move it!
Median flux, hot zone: 7.43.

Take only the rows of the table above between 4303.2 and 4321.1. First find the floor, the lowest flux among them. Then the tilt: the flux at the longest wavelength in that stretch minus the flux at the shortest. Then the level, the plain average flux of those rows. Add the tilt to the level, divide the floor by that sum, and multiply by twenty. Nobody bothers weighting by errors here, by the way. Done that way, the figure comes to 20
